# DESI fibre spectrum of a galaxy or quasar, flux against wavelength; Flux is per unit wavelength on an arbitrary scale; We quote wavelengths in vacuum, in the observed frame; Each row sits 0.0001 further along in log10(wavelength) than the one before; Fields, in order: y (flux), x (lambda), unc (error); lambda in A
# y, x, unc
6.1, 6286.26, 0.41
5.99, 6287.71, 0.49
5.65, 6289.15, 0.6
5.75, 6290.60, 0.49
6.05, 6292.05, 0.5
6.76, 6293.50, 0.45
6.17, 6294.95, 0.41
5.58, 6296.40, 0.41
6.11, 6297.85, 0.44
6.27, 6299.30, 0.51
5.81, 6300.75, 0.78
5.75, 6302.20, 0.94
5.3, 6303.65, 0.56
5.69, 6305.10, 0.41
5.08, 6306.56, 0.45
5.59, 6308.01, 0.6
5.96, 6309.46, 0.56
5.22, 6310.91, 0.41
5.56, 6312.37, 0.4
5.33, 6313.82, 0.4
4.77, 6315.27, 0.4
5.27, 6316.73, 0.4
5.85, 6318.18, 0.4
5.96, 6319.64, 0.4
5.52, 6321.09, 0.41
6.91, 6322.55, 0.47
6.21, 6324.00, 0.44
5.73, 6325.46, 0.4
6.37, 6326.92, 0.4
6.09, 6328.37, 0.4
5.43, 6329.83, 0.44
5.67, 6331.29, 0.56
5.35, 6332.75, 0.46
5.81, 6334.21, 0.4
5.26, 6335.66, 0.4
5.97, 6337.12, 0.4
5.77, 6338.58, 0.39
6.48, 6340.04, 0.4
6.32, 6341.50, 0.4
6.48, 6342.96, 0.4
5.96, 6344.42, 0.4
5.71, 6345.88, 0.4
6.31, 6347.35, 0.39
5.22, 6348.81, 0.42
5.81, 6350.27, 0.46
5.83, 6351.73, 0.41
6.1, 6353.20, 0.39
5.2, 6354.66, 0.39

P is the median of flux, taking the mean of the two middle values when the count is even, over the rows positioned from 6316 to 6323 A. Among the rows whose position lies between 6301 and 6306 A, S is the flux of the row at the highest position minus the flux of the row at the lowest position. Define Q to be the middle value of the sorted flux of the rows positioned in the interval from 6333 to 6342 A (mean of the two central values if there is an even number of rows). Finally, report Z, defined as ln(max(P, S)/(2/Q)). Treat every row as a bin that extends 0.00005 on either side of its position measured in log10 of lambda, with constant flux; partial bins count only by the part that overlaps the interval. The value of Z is 2.847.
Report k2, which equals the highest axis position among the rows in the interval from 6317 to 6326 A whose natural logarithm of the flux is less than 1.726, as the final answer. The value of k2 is 6321.09 A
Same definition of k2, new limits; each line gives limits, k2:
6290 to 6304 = 6303.65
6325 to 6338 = 6335.66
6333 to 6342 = 6335.66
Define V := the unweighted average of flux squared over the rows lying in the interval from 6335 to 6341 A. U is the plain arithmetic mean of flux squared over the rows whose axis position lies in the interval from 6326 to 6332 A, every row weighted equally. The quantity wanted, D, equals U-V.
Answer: 0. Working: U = 34.8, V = 34.6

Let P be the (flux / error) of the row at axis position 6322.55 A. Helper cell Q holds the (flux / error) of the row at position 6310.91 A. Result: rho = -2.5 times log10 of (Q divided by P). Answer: 0.16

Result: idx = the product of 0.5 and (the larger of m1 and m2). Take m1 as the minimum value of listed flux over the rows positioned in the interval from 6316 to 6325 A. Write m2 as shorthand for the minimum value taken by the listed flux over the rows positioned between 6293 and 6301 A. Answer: 2.79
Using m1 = 5.27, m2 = 5.58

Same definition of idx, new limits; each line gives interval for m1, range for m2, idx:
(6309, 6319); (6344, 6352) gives 2.61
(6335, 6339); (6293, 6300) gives 2.79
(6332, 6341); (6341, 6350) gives 2.63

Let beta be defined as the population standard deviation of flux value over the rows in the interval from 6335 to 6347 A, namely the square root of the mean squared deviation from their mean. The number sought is 0.40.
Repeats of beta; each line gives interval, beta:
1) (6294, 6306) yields 0.31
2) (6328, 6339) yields 0.28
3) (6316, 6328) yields 0.48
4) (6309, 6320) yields 0.39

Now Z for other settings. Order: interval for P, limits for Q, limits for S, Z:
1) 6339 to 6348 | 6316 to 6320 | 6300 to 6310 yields 2.916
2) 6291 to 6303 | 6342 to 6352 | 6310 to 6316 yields 2.875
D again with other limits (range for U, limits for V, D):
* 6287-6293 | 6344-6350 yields 1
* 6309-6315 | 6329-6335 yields 0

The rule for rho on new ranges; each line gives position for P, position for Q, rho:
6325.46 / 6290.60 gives 0.22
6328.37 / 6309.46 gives 0.39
